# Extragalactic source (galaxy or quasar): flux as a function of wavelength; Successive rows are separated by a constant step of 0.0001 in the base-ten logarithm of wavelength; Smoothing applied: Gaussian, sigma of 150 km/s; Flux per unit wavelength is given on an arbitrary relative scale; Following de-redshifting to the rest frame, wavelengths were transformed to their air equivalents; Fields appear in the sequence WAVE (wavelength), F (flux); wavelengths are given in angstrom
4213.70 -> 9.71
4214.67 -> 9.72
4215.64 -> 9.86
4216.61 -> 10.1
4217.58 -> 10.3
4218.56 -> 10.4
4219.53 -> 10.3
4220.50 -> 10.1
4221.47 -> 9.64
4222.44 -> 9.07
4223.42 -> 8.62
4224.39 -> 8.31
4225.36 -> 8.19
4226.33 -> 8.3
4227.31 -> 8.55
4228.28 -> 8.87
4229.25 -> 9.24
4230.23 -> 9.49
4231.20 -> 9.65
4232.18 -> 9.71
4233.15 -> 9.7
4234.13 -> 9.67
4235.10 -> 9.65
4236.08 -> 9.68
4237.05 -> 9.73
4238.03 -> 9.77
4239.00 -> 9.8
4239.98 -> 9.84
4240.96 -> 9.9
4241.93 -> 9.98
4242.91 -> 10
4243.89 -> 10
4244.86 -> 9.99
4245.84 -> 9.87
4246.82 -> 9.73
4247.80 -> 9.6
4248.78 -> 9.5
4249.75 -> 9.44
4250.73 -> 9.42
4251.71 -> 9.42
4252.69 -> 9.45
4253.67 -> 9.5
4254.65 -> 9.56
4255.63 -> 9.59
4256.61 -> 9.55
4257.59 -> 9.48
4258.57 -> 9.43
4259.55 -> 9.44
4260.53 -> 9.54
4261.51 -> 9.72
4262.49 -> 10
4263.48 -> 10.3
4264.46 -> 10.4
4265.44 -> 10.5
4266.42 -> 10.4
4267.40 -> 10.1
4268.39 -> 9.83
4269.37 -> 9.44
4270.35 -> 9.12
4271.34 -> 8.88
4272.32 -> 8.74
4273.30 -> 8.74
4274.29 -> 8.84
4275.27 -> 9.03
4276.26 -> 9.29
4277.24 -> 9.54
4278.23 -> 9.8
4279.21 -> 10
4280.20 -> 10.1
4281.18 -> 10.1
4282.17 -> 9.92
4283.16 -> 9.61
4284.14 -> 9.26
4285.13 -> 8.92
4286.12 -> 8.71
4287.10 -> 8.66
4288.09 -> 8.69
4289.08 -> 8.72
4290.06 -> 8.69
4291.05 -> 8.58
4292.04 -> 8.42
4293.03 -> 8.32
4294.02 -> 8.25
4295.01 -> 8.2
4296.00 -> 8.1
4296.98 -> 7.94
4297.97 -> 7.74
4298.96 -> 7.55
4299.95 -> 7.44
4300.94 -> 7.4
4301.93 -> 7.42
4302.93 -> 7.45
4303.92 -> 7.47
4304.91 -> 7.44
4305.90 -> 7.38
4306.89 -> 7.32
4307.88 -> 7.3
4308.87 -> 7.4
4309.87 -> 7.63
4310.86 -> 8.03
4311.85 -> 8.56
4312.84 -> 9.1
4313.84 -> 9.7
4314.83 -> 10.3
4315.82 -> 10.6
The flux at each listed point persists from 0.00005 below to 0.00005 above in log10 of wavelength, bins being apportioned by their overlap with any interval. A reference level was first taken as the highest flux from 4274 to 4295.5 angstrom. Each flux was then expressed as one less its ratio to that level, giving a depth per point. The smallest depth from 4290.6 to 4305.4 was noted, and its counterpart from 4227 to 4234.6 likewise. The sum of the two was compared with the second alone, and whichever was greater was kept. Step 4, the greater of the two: 0.189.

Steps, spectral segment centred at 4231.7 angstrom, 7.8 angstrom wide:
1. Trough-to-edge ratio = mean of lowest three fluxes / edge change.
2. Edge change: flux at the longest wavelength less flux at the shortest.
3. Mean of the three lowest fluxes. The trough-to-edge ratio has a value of 12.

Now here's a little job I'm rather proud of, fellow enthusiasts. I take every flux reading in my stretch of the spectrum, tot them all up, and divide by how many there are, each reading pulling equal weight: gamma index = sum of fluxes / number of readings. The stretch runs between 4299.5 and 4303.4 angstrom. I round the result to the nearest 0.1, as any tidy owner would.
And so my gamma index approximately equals 7.4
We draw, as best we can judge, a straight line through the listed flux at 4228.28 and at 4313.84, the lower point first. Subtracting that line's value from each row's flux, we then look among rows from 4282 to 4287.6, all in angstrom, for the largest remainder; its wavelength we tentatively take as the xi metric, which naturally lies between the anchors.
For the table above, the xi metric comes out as 4282.17 angstrom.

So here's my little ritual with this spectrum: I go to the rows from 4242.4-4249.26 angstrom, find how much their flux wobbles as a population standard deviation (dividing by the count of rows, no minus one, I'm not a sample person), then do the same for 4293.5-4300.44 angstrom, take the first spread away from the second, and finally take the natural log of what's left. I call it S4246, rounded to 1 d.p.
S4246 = -2.3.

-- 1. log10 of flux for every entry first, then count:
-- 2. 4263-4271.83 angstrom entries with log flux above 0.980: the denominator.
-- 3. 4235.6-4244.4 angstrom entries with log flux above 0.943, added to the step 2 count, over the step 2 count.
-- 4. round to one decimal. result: 2.5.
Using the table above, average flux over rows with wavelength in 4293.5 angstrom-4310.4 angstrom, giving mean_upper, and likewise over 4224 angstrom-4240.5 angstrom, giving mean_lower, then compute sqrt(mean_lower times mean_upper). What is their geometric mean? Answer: 8.4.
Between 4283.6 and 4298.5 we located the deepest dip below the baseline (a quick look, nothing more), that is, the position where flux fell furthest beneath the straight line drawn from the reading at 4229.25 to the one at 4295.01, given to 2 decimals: 4297.97 angstrom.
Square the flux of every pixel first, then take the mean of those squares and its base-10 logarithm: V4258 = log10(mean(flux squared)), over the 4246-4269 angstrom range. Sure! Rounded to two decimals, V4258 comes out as 1.98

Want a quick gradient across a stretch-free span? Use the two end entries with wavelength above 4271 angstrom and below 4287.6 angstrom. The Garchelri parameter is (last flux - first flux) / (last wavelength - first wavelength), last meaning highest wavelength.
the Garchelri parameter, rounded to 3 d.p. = -0.014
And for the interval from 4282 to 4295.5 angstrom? -0.134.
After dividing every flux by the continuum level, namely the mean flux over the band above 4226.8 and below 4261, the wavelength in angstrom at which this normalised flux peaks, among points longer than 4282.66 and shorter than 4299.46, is 4283.16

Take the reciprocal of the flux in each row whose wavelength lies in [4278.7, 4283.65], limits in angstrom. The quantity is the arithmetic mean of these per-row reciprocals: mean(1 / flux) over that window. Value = 0.101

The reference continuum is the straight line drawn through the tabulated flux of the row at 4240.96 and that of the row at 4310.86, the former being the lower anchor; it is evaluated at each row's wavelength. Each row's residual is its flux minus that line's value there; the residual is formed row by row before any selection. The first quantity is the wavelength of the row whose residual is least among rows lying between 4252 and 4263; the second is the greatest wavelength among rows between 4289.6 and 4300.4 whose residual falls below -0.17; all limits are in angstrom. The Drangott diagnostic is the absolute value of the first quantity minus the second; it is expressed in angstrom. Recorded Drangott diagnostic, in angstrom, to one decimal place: 47.3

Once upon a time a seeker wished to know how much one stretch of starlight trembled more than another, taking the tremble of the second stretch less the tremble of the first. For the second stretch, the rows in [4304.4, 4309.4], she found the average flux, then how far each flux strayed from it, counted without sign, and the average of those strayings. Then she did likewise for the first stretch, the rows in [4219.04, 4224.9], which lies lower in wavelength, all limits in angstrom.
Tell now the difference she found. -0.63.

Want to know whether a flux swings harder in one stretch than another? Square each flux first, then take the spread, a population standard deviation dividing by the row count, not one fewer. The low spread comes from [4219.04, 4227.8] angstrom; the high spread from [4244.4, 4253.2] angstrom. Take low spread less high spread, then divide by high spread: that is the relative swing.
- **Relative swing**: 2.6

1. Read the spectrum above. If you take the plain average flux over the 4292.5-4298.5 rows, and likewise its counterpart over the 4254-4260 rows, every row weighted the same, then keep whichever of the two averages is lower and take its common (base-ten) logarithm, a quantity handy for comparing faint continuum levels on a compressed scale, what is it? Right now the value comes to 0.908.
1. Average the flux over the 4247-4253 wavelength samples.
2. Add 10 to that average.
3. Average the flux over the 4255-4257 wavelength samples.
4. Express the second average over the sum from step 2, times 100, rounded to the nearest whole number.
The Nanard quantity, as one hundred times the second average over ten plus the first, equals 49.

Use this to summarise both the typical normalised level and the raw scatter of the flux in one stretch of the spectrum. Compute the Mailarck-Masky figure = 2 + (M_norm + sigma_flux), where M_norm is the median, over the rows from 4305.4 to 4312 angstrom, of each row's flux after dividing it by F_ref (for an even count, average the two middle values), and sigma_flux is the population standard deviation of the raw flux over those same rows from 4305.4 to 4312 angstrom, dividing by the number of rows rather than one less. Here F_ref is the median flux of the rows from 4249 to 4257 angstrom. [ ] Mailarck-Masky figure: 3.22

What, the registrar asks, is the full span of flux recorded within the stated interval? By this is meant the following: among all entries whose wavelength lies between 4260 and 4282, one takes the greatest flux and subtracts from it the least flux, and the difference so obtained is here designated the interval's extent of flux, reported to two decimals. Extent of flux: 1.76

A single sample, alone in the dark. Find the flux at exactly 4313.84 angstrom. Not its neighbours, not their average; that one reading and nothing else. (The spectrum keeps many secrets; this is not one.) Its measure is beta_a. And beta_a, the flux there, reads 9.7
